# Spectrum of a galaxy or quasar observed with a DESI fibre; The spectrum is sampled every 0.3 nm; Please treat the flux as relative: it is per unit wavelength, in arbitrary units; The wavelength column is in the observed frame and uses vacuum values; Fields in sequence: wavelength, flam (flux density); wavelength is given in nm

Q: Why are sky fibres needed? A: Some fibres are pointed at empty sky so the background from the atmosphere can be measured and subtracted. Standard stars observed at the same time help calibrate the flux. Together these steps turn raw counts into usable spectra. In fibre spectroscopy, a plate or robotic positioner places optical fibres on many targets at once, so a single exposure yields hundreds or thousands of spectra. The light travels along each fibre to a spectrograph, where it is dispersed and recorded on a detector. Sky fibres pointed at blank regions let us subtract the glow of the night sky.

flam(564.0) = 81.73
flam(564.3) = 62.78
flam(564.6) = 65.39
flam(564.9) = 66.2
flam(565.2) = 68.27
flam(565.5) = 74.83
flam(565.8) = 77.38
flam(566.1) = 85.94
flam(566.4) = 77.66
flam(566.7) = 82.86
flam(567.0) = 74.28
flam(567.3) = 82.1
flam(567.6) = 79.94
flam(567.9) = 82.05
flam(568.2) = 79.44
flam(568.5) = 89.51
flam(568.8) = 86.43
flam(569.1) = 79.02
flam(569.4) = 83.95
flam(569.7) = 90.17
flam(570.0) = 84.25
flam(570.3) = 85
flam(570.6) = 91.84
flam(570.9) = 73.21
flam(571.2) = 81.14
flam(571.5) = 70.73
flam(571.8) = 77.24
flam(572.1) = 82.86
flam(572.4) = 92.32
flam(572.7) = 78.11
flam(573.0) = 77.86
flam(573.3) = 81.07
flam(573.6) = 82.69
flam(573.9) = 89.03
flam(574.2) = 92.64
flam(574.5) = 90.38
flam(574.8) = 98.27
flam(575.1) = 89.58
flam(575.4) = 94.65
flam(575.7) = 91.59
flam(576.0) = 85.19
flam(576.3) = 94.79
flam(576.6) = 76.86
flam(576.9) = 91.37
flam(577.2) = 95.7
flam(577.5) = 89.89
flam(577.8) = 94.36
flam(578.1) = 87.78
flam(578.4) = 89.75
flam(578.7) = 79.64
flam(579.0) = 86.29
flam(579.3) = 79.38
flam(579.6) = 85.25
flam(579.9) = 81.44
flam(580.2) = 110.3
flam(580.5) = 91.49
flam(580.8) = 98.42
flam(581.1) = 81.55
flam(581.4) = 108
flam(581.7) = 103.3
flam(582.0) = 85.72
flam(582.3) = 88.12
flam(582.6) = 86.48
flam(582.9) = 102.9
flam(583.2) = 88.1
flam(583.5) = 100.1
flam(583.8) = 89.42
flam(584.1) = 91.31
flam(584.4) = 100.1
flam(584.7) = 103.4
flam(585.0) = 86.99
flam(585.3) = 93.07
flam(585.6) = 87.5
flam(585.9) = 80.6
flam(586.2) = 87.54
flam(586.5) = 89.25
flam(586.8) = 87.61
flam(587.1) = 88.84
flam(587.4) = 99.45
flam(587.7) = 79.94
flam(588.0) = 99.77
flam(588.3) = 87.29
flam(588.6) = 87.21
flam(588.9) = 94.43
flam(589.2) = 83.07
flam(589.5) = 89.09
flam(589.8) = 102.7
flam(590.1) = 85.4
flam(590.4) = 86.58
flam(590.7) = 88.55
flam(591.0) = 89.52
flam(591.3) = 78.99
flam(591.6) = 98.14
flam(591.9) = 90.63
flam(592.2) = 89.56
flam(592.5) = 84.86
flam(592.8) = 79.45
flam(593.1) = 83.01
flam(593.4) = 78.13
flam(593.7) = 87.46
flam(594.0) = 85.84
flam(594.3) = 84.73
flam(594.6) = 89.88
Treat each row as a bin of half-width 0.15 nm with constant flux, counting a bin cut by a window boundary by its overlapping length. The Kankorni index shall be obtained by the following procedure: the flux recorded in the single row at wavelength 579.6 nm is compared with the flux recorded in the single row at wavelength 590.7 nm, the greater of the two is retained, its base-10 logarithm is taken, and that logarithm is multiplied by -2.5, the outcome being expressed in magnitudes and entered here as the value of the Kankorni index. -4.87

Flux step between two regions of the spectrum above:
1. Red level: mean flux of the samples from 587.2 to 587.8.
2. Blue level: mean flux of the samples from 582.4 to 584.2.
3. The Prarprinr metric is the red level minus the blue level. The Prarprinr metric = -3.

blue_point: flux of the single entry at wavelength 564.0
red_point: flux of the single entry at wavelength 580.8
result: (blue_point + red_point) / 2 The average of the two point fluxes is 90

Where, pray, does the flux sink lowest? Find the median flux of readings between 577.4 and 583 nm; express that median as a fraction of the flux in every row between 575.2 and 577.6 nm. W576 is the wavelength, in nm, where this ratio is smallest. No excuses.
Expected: 577.2 nm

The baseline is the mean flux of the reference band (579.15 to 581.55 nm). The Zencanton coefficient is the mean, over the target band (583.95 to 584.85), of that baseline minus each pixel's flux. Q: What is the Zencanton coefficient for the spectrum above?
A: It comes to -6.3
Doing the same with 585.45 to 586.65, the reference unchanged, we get 5.8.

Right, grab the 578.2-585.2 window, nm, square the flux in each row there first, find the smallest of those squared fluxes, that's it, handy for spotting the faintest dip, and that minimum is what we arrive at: 6301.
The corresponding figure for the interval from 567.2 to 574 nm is 5003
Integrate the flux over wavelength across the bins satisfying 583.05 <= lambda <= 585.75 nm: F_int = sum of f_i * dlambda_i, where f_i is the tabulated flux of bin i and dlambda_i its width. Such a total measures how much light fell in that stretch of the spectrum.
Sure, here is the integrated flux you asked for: 252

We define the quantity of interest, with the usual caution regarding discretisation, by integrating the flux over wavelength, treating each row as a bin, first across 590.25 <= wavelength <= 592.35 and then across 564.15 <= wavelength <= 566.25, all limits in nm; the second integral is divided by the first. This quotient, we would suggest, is 0.81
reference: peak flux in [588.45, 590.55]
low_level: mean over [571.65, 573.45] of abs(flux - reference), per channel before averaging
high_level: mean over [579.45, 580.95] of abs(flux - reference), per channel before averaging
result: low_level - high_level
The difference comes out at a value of 9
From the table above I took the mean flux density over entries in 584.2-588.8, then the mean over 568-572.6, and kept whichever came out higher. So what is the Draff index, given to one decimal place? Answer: 90.6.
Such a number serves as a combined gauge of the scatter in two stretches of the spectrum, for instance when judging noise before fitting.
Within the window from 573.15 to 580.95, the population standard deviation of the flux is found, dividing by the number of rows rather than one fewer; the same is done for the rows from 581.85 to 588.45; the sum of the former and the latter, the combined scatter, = 13.8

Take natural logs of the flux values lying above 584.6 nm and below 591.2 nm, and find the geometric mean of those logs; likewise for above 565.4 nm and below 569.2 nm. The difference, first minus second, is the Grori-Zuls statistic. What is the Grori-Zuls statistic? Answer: 0.105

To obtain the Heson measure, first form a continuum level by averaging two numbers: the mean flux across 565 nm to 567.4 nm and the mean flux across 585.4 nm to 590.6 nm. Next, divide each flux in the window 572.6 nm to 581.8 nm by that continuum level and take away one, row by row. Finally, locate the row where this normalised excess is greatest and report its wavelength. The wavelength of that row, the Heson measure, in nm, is 580.2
